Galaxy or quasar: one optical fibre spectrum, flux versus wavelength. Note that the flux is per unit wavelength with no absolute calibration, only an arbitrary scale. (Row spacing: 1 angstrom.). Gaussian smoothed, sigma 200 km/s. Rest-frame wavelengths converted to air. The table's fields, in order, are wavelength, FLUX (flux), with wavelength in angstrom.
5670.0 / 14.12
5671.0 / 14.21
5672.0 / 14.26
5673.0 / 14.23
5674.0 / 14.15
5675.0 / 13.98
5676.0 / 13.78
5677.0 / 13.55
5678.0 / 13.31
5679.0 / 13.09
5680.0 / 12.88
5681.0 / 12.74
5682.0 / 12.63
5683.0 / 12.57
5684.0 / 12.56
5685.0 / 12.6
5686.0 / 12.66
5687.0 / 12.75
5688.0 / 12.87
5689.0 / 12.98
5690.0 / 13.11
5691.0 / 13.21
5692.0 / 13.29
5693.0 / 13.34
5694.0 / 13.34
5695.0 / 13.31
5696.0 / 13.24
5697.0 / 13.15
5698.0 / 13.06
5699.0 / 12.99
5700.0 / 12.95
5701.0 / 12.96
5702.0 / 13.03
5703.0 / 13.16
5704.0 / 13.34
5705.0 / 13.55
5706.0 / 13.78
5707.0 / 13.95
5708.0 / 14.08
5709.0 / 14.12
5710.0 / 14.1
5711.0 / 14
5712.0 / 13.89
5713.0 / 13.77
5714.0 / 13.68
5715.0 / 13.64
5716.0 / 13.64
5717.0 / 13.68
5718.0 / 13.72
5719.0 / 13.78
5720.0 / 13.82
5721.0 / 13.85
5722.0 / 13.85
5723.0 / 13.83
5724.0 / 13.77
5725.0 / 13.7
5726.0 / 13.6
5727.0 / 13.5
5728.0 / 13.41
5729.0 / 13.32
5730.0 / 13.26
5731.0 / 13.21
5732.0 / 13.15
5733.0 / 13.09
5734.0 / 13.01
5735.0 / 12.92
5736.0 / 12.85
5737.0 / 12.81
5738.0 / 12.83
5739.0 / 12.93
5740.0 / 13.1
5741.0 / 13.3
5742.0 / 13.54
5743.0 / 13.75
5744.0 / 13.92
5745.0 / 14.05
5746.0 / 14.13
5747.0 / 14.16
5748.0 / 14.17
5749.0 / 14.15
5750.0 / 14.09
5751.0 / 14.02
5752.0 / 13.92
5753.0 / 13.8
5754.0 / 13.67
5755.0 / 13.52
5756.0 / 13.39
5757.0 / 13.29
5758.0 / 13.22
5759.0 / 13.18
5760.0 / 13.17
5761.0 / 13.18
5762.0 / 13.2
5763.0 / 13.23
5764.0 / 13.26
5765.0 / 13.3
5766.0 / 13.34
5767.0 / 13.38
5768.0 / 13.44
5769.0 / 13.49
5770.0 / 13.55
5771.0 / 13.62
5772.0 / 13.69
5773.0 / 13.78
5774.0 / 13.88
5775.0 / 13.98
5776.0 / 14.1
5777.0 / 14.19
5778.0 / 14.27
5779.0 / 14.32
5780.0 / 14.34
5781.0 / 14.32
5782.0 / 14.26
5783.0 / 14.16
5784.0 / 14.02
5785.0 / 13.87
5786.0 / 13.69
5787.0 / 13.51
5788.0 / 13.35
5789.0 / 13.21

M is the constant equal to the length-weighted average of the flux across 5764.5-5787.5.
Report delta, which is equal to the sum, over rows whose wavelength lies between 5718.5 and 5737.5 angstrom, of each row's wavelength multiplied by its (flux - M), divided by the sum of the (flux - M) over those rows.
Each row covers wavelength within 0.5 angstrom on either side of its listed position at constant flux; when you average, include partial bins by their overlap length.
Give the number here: 5732.4 angstrom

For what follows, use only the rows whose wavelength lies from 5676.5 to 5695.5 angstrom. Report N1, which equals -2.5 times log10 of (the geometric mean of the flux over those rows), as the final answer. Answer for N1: -2.78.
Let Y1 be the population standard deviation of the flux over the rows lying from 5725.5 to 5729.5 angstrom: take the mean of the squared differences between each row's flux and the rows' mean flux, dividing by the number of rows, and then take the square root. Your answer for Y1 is 0.10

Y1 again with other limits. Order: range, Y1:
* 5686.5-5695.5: 0.21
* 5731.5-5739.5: 0.12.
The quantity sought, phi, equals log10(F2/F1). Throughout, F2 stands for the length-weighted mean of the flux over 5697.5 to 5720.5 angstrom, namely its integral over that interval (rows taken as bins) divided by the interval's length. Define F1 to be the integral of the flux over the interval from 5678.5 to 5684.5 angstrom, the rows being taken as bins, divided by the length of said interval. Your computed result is 0.028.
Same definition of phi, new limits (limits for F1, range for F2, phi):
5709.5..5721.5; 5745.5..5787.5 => -0.002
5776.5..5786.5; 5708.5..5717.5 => -0.010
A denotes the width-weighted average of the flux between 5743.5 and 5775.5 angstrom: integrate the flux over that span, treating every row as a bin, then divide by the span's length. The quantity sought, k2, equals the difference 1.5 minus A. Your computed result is -12.1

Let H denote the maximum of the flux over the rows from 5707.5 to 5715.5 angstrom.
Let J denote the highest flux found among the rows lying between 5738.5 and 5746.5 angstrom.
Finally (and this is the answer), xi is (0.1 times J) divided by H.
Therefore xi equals 0.100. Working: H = 14.12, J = 14.13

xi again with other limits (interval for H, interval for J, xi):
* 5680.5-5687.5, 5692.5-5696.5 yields 0.105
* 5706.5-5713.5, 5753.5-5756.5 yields 0.097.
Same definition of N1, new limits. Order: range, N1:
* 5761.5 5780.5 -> -2.84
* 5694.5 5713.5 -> -2.82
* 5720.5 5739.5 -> -2.81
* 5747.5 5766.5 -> -2.83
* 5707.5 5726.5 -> -2.85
